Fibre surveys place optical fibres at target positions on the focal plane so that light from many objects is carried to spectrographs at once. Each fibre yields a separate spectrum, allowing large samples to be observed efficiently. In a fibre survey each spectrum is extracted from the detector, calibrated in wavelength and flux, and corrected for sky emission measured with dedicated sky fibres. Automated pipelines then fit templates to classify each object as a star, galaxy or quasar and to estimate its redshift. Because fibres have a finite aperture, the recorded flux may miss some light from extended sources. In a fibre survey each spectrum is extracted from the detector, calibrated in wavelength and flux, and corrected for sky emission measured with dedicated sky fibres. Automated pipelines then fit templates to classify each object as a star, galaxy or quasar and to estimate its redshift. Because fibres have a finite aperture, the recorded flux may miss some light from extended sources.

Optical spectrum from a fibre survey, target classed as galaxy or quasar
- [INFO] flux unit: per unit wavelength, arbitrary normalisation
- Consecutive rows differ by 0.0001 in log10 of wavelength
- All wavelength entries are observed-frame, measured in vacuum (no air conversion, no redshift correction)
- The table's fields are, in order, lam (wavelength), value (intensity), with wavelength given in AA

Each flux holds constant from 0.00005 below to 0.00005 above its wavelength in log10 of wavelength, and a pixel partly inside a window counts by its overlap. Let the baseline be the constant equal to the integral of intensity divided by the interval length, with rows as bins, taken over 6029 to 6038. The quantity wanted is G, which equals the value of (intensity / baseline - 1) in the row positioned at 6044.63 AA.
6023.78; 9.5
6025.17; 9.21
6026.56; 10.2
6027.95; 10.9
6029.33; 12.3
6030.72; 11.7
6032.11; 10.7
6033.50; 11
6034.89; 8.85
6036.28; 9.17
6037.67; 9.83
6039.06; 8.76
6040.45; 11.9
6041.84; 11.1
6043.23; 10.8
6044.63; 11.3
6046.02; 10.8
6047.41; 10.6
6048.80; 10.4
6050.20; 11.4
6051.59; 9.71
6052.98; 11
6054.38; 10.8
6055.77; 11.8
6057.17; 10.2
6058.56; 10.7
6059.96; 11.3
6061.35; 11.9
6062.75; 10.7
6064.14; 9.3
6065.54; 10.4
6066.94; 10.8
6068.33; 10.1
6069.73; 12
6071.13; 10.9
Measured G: 0.08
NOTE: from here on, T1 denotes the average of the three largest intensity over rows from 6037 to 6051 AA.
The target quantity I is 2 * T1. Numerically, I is 23.1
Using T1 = 11.5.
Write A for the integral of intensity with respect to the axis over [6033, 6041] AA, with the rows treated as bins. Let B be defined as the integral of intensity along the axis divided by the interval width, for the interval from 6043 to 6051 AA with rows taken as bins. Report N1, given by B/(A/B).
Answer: 1.50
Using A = 79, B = 10.87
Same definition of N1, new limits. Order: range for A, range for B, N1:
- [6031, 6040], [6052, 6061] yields 1.35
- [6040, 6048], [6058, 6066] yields 1.30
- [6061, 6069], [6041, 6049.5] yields 1.40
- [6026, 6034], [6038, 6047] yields 1.29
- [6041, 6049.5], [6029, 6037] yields 1.20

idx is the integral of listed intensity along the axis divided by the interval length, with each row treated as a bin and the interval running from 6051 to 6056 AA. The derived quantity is 10.8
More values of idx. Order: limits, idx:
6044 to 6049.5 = 10.8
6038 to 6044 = 10.6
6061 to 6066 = 10.5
